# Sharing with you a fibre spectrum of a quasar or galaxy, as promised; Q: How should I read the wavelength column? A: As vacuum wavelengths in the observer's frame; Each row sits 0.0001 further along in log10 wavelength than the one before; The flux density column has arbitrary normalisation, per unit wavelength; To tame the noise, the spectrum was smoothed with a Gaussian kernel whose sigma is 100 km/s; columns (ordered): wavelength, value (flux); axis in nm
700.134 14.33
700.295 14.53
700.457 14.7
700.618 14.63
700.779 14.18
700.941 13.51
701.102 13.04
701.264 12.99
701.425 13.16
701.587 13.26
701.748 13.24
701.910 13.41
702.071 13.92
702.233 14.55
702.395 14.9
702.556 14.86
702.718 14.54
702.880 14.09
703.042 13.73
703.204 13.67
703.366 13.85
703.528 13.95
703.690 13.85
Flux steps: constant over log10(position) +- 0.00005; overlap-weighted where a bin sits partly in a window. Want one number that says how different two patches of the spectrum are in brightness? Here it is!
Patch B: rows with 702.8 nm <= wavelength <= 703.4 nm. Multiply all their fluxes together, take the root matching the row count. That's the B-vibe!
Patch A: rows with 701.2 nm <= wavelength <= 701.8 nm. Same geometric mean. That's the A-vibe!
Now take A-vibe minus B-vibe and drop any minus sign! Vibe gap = 0.7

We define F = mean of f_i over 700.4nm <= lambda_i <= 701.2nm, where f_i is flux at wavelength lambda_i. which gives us 14.0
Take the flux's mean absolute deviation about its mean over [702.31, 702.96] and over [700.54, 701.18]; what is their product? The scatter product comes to 0.160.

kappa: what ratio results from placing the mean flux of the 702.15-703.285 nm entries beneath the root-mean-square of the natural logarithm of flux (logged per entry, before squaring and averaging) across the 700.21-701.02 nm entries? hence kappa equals 0.186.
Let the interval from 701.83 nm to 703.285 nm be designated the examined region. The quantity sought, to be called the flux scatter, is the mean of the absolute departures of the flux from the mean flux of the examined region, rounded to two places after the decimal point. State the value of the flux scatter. 0.47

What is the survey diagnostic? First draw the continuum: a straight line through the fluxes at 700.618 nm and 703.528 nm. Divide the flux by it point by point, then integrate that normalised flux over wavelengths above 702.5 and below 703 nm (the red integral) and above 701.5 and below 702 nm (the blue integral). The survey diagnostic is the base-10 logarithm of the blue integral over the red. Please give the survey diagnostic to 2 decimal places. -0.04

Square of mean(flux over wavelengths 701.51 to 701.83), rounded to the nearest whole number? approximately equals 176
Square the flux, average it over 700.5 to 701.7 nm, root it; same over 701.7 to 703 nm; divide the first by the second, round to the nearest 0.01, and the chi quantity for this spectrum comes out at 0.95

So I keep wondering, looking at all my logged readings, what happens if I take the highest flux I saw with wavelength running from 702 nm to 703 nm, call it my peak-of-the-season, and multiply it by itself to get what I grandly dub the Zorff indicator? 222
